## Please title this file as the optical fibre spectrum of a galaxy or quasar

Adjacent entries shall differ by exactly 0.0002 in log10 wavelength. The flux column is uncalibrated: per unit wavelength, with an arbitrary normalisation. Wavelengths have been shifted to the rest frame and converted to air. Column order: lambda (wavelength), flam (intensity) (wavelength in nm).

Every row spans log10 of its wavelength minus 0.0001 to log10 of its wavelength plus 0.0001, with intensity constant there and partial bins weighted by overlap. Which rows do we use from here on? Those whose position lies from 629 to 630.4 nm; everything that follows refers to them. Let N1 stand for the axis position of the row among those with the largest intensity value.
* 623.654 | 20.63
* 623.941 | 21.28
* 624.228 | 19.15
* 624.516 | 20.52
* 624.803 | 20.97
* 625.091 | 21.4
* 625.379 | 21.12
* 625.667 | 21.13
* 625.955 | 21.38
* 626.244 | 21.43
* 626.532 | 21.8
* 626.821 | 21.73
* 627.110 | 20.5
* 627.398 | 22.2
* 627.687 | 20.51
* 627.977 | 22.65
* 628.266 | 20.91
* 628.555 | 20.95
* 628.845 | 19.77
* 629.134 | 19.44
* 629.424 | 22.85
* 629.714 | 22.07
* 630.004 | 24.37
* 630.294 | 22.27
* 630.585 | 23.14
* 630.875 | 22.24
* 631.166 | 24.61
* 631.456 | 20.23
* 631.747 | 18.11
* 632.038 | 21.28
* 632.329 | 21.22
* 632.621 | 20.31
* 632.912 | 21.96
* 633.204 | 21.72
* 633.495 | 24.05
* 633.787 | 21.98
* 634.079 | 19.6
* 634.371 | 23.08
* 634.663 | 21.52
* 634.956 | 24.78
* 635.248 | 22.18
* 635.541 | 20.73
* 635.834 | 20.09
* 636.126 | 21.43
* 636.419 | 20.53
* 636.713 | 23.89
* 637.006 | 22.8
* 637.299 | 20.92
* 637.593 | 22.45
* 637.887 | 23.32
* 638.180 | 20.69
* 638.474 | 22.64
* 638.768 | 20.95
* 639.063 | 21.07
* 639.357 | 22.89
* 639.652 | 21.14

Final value 630.004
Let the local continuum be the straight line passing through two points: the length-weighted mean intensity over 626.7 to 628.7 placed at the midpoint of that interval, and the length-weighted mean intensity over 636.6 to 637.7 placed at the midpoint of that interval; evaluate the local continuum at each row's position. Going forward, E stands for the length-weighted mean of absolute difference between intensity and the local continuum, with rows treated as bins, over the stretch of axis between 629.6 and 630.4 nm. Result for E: 1.3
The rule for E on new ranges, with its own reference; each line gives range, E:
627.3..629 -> 1.0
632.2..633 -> 0.8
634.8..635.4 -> 1.3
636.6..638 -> 0.8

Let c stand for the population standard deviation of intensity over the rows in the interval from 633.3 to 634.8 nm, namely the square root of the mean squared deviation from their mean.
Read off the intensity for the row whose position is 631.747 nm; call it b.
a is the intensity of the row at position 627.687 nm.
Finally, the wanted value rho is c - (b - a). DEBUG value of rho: 3.9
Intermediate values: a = 20.51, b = 18.11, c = 1.51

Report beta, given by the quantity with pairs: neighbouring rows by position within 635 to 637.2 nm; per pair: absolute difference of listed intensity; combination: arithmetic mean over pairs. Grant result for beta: 1.46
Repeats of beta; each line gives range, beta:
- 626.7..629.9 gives 1.42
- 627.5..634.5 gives 1.78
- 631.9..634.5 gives 1.64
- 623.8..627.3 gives 0.60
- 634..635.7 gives 2.47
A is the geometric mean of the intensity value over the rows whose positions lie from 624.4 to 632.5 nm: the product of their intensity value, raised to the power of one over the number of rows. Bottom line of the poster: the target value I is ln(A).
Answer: 3.06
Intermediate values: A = 21.4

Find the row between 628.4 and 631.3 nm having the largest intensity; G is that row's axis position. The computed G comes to 631.166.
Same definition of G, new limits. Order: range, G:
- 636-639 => 636.713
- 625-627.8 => 627.398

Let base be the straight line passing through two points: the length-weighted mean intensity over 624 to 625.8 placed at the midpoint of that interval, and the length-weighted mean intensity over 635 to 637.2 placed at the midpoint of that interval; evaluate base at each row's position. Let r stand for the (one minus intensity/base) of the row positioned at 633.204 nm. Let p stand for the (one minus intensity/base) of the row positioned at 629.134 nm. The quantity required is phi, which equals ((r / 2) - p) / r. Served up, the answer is 9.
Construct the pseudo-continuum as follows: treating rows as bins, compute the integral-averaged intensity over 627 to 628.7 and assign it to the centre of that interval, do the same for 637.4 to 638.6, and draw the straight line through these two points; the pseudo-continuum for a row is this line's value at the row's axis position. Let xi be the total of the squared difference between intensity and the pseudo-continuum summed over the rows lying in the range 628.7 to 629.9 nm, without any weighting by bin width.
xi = 8.9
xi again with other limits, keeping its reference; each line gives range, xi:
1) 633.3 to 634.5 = 11.6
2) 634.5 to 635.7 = 9.8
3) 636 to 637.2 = 6.4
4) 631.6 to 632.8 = 15.0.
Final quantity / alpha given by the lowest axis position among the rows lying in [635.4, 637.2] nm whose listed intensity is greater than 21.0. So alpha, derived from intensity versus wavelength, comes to 636.126 nm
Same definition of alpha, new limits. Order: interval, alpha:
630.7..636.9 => 630.875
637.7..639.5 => 637.887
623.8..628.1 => 623.941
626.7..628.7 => 626.821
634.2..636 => 634.371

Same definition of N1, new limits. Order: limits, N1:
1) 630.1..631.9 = 631.166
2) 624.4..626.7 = 626.532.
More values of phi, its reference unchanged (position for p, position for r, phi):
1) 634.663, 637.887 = 1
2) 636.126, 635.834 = 0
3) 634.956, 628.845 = 3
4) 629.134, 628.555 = -12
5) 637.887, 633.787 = -3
